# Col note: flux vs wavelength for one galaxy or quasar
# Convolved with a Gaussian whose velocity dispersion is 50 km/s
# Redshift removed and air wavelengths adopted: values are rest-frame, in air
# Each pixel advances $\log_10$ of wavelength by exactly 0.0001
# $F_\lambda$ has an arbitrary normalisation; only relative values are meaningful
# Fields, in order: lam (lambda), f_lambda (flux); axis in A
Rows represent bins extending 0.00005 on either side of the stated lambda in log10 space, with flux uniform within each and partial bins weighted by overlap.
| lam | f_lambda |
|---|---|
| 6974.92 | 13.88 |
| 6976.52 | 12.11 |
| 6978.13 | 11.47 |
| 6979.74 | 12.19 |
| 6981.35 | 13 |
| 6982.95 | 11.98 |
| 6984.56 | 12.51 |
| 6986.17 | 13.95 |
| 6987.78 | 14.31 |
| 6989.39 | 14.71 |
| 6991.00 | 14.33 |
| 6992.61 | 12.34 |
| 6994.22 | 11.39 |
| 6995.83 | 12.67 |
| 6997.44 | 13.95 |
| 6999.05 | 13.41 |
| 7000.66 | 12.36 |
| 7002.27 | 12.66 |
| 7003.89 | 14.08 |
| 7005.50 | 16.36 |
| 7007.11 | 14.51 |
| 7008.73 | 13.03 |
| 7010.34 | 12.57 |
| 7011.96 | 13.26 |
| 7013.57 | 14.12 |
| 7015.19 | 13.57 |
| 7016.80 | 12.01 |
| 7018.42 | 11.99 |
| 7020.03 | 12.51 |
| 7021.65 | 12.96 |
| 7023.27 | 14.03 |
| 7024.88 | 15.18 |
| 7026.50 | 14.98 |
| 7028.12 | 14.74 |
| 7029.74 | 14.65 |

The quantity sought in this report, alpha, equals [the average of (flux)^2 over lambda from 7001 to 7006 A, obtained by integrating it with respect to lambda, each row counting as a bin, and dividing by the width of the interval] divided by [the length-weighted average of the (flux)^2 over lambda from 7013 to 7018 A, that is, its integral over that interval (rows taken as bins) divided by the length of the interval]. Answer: 1.16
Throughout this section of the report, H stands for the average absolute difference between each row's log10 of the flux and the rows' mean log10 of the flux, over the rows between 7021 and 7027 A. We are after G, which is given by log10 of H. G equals -1.61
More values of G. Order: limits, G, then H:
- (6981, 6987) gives -1.68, 0.021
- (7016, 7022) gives -1.89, 0.013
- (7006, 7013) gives -1.73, 0.019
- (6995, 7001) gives -1.71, 0.019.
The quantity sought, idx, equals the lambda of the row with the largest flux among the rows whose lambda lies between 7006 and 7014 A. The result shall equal 7007.11 A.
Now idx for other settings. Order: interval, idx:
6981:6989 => 6987.78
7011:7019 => 7013.57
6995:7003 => 6997.44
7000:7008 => 7005.50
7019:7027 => 7024.88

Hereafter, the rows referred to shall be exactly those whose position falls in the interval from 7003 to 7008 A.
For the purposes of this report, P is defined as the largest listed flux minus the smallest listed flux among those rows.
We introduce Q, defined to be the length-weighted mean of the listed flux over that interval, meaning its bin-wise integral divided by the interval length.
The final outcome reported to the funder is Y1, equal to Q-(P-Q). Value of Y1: 27.5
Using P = 2.3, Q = 14.9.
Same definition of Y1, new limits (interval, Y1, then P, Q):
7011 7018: 24.2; 2.1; 13.1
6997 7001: 25.0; 1.6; 13.3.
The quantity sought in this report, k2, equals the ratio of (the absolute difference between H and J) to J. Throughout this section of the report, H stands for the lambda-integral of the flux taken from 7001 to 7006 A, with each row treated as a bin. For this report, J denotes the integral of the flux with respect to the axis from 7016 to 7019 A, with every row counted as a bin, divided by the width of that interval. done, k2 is 4.9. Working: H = 70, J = 12.0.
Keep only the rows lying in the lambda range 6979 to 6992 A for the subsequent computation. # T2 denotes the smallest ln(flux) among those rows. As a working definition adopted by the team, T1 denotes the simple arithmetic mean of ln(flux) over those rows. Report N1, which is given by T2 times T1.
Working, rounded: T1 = 2.59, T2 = 2.48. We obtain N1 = 6.4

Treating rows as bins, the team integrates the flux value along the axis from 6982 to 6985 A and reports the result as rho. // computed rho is 37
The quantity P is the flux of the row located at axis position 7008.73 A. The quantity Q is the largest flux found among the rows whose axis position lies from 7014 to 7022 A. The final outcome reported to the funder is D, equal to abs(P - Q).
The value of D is 0.5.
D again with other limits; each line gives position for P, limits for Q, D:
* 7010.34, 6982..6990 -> 2.1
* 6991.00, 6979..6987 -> 0.4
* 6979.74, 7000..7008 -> 4.2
